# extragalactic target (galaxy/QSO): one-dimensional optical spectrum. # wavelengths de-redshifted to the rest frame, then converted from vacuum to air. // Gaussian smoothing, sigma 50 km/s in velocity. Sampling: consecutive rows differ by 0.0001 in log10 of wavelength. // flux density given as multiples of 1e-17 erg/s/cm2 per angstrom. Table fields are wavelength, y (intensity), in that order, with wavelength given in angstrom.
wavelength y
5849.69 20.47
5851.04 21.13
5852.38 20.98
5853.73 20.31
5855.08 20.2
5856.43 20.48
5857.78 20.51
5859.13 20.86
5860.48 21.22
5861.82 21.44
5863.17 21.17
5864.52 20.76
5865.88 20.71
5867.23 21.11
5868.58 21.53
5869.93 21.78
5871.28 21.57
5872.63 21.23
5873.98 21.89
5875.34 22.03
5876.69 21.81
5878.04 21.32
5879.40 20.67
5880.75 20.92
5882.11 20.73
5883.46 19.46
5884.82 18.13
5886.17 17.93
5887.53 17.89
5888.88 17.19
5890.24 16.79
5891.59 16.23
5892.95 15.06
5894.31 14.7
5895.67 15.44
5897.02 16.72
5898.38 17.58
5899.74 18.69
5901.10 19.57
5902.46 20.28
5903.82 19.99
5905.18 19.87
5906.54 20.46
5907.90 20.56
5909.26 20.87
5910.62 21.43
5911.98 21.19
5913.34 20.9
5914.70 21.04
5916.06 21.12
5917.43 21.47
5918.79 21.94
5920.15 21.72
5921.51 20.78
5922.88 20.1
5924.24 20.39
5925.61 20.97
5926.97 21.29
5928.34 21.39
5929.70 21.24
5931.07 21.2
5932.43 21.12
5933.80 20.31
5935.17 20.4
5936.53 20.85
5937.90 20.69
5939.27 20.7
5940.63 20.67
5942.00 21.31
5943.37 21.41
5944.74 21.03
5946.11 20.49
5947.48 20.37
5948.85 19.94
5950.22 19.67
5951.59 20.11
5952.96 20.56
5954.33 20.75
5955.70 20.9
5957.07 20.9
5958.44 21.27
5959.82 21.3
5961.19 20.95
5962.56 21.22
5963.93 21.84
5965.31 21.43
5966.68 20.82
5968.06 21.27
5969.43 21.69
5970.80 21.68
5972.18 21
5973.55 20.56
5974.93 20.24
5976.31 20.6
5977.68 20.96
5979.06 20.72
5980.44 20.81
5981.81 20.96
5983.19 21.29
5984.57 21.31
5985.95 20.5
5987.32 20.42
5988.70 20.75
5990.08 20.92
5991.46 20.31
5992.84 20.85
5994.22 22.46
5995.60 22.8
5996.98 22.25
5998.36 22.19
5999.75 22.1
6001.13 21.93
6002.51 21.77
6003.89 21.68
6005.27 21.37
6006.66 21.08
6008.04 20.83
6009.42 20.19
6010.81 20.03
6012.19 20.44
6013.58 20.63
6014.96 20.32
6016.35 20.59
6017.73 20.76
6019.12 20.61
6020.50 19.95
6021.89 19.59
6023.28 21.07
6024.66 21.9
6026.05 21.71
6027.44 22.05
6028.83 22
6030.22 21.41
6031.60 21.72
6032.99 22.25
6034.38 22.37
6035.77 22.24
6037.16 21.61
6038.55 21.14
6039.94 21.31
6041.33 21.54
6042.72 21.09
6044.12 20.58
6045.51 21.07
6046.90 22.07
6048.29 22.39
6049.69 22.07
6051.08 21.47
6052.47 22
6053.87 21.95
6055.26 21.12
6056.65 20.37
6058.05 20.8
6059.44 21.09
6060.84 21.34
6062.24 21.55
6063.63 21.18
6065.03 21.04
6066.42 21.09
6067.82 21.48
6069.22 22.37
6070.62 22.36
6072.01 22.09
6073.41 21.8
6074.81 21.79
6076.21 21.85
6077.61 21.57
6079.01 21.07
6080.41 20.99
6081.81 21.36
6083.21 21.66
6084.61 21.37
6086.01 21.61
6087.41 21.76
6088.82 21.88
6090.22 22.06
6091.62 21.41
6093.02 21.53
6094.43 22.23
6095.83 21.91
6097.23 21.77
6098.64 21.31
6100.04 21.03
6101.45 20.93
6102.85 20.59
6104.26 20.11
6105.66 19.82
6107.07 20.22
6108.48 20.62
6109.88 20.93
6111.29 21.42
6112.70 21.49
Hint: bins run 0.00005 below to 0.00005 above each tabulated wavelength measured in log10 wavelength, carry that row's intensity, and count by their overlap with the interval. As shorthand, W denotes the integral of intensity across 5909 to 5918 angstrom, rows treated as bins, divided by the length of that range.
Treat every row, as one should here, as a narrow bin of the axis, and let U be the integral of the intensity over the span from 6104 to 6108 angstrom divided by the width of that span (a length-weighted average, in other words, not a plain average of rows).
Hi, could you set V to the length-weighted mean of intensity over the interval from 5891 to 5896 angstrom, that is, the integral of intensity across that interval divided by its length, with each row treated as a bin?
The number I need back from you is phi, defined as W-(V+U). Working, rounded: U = 20.1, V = 15.3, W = 21.15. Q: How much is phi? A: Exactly -14.2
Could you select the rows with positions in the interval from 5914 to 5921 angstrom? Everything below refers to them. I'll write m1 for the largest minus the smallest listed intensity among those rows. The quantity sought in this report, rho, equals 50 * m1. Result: 45.0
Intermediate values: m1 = 0.90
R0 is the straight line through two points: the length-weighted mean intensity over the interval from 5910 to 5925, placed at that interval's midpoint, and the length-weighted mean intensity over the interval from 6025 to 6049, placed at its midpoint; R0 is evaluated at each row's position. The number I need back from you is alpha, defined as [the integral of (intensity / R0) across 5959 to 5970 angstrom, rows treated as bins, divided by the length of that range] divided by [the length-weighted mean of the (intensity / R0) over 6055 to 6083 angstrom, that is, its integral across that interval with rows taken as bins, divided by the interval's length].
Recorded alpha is 1.02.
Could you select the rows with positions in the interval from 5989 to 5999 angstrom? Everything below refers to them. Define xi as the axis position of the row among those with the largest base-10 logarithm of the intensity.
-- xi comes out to 5995.60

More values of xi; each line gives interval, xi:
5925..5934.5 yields 5928.34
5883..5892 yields 5883.46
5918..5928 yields 5918.79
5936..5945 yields 5943.37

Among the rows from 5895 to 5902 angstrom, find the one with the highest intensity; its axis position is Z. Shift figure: 5901.10 angstrom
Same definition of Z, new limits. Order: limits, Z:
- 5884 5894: 5884.82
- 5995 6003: 5995.60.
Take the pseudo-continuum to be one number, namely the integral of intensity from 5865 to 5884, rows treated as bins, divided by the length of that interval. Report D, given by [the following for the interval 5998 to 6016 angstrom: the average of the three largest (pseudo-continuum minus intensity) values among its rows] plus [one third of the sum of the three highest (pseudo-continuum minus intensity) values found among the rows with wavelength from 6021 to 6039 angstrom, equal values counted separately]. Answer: 1.6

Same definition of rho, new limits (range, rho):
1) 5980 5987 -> 40.5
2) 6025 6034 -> 42.0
